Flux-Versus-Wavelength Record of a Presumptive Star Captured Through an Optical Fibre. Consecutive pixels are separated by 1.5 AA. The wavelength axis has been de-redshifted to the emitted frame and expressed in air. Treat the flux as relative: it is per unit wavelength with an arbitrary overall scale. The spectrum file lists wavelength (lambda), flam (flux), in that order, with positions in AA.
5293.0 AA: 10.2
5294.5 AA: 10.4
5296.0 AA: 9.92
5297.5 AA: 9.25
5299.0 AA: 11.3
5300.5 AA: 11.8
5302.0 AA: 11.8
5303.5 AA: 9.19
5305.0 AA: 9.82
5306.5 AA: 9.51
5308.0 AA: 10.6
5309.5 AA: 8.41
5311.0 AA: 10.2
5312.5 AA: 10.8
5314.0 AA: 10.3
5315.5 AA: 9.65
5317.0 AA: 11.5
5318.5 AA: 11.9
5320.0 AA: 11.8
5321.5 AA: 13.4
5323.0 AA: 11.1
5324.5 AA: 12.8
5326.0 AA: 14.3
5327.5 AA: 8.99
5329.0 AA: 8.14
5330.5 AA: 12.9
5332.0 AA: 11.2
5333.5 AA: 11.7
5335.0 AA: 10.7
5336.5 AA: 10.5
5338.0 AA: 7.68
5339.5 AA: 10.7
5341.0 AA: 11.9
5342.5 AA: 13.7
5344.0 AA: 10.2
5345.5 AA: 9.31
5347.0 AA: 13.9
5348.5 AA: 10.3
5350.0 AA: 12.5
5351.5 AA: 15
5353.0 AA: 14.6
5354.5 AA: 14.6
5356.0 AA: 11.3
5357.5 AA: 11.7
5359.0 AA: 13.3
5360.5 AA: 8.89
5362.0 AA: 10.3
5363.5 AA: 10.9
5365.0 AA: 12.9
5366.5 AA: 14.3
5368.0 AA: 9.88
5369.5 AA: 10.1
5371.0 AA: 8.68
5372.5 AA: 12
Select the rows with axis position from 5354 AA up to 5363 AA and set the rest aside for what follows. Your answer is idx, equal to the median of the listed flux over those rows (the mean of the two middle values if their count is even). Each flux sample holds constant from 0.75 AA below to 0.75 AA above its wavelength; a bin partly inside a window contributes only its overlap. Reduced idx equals 11.5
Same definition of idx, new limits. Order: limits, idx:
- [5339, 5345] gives 11.3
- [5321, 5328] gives 12.8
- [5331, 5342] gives 10.7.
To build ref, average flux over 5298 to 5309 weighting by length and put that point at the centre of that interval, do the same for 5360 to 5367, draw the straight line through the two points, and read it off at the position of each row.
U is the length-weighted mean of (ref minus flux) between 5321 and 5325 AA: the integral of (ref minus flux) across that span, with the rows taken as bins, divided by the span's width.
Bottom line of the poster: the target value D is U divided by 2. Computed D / -0.8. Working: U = -1.5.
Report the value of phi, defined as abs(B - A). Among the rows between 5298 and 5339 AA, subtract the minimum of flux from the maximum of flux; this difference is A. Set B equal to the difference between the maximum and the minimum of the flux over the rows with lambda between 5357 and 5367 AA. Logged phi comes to 1.2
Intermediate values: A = 6.6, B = 5.41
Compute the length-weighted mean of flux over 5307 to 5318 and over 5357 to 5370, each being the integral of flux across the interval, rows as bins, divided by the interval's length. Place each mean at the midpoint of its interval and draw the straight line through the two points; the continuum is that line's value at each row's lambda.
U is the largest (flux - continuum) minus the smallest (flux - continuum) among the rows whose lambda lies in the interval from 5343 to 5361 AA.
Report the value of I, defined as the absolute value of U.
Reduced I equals 6.31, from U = 6.31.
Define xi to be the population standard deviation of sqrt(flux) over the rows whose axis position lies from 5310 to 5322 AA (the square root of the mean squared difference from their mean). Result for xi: 0.17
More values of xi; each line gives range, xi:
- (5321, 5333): 0.31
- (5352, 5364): 0.28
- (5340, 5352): 0.28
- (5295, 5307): 0.16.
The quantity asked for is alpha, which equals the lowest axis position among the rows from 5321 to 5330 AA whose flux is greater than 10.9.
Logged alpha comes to 5321.5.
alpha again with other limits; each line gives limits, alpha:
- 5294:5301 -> 5299.0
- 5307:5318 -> 5317.0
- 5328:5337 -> 5330.5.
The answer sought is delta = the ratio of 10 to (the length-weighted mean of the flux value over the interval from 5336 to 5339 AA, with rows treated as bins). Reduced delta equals 1.10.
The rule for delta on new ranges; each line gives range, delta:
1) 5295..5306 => 0.96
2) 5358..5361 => 0.88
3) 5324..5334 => 0.88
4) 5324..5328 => 0.82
